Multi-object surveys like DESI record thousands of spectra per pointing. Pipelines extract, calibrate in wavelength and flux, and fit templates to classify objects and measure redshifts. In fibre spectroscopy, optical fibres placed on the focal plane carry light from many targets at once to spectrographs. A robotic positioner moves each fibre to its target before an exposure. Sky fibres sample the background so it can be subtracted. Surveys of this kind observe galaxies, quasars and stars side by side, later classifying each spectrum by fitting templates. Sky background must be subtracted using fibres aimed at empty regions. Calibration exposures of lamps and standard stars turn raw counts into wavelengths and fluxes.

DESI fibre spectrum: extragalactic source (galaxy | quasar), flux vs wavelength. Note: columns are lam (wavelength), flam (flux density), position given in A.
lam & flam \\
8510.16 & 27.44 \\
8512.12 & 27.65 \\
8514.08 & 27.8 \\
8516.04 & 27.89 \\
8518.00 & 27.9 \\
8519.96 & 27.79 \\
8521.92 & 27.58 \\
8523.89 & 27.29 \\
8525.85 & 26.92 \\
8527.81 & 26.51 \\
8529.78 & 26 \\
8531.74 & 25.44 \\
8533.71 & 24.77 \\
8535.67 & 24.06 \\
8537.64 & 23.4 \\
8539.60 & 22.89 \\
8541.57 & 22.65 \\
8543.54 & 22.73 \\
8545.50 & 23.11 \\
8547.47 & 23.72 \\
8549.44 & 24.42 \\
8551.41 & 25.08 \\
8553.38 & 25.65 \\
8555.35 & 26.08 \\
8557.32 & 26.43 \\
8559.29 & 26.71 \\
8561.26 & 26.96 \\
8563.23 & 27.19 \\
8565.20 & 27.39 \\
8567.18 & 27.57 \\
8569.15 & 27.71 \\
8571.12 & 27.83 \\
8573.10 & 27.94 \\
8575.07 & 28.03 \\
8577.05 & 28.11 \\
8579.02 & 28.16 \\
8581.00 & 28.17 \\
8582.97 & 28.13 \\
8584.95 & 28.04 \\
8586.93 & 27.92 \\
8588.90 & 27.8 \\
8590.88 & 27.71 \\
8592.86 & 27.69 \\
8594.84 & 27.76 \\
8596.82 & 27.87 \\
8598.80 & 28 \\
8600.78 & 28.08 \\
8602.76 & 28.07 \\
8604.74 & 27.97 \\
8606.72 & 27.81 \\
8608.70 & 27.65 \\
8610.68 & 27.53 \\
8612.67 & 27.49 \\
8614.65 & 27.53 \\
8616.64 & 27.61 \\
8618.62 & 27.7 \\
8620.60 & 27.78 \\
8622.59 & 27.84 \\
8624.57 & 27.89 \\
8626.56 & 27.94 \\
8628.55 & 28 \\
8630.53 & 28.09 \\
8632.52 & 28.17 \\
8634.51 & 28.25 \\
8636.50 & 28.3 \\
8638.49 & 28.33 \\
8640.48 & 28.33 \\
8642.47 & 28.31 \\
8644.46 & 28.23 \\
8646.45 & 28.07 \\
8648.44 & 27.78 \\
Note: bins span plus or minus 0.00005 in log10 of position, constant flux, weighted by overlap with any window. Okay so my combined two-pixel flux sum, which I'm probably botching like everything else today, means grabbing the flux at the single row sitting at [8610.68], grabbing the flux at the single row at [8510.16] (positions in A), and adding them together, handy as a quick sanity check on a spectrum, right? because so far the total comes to 55.0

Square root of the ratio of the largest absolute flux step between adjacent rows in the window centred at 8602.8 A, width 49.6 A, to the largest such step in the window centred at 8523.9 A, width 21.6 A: 0.5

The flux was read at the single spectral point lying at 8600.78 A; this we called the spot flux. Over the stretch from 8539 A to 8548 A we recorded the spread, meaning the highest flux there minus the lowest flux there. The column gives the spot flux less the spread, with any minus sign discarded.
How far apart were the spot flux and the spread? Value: 27.0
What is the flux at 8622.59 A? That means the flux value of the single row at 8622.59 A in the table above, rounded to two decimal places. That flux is 27.84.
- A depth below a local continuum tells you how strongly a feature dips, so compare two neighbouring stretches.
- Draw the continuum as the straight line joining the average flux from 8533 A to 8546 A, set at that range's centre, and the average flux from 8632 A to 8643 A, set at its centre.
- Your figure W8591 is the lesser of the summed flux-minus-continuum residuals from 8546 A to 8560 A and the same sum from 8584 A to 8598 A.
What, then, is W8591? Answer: 10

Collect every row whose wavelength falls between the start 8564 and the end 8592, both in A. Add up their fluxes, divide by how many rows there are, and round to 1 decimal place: 27.9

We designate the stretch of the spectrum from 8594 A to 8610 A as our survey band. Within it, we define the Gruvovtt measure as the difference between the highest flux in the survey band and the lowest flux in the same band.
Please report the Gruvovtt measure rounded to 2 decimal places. 0.43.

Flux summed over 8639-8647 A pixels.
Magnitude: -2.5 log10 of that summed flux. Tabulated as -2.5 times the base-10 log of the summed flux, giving -5.13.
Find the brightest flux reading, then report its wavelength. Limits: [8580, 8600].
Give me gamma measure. 8581.00 A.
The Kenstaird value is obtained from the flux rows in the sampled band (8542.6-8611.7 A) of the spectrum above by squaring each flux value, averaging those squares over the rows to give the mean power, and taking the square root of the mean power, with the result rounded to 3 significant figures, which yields 27.1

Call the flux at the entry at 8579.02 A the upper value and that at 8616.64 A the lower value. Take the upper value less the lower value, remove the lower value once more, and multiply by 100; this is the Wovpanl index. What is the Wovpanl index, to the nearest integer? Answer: -2706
